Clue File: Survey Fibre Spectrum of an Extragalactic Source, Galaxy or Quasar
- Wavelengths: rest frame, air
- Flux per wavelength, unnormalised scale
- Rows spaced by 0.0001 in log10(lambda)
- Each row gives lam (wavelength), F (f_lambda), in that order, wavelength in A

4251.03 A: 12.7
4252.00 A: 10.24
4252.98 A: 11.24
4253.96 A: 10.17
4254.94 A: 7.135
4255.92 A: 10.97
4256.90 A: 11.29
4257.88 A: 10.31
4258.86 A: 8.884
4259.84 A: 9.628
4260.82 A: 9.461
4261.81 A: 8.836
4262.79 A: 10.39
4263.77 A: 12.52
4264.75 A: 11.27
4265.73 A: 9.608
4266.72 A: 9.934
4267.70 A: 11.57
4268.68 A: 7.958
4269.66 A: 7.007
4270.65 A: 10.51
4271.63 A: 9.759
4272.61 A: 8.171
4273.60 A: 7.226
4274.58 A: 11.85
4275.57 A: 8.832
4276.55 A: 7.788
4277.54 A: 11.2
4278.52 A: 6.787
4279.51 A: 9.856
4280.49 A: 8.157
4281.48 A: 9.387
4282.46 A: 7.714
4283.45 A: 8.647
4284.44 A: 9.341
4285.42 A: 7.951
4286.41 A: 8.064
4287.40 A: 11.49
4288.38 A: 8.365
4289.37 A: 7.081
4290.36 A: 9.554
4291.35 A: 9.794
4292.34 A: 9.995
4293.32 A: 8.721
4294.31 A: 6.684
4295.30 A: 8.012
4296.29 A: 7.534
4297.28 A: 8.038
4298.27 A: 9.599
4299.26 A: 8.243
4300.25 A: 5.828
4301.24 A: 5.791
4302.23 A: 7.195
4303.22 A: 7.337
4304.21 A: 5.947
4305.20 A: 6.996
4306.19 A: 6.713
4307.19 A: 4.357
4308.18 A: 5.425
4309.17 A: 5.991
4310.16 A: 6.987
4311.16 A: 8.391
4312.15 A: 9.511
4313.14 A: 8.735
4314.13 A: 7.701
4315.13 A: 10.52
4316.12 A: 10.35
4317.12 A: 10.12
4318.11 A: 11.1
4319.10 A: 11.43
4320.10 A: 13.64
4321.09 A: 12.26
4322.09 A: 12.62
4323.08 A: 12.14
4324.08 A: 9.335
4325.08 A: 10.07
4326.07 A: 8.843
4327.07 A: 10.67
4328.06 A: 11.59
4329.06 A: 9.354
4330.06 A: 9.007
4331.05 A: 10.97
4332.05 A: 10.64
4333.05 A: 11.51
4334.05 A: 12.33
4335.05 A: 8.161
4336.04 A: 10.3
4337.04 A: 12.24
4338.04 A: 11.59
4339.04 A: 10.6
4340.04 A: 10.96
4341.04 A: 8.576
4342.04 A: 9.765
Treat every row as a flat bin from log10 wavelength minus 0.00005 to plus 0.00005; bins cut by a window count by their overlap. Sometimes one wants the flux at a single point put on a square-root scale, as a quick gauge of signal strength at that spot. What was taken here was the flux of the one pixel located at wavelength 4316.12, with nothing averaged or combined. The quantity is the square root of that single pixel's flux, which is 3.22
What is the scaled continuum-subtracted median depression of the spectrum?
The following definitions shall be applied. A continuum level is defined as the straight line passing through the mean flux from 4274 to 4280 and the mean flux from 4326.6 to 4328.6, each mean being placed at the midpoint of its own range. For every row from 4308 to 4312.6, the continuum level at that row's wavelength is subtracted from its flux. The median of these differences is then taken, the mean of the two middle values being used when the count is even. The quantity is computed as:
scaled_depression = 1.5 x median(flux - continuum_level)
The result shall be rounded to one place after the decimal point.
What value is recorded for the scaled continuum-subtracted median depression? -5.3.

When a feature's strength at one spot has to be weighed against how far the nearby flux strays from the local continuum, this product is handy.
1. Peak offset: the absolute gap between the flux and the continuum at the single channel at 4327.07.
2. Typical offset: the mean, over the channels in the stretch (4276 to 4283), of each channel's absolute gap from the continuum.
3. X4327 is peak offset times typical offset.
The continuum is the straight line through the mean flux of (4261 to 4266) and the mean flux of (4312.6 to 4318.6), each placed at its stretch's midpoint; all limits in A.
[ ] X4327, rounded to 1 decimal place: 2.0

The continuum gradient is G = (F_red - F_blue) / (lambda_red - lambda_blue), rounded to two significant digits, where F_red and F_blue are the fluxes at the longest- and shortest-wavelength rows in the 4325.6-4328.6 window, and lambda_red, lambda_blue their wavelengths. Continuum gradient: 1.4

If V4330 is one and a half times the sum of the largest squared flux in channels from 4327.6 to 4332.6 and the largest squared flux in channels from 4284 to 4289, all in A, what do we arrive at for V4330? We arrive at 400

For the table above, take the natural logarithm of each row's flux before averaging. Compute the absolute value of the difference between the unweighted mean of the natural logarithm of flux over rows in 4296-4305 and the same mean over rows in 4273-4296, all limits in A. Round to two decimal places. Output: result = 0.19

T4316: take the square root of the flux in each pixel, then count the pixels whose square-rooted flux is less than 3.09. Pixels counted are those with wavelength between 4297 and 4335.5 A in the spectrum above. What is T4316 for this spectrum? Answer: 22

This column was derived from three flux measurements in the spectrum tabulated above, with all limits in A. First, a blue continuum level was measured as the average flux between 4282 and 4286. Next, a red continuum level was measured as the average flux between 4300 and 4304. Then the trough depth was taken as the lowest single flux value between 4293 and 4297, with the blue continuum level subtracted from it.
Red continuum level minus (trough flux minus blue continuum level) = 8.3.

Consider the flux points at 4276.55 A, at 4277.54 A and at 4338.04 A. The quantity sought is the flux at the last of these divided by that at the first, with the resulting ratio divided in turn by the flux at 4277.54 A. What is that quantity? 0.13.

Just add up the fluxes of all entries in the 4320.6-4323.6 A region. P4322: 37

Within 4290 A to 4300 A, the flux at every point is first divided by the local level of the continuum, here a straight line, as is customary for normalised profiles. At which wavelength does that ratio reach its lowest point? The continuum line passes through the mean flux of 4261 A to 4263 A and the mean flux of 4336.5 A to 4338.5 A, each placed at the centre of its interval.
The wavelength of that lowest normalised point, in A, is 4294.31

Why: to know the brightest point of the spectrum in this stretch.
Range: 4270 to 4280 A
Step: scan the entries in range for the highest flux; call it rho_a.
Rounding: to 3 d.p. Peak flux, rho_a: 11.850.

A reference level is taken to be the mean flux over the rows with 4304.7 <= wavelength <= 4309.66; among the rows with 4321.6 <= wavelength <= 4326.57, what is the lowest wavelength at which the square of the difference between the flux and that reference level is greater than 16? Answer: 4322.09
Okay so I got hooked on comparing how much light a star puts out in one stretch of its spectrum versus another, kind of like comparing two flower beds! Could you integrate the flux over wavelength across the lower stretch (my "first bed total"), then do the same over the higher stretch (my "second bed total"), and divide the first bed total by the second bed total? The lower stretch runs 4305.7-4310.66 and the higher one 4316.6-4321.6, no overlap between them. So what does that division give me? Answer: 0.50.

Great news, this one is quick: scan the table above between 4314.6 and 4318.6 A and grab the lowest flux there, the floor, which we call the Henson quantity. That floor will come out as 10.12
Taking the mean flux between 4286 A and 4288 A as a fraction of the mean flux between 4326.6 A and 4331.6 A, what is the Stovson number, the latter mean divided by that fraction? 11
